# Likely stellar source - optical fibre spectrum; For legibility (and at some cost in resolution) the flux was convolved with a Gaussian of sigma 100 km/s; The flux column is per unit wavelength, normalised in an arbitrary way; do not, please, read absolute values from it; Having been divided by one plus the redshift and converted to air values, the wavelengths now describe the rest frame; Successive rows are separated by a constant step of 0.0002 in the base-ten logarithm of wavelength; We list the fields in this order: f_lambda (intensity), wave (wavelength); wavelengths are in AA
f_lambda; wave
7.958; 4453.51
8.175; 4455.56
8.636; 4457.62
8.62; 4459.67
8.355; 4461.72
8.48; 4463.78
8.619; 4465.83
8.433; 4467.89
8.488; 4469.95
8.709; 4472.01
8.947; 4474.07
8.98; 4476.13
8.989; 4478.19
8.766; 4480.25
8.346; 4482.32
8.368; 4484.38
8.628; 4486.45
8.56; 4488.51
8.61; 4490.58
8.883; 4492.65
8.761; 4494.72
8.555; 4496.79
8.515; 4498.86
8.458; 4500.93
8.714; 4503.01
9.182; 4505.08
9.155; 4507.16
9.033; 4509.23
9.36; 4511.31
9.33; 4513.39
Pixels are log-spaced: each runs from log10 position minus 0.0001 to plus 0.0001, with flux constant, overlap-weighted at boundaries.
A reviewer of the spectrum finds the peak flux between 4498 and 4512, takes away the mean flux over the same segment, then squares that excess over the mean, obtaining 0.20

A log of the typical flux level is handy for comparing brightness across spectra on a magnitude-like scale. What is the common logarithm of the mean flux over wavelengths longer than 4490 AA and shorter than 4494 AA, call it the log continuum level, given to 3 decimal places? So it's 0.942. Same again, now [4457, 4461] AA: 0.936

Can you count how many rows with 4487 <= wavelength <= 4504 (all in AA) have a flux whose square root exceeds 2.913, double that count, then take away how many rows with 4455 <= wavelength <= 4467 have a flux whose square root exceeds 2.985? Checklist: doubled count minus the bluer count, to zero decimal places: 14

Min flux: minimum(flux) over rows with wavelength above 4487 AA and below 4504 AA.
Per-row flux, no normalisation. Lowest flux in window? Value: 8.458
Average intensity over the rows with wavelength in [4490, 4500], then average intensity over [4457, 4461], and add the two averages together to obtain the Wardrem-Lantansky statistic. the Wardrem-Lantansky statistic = 17.3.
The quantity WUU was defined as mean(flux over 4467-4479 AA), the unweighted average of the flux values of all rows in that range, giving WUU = 8.8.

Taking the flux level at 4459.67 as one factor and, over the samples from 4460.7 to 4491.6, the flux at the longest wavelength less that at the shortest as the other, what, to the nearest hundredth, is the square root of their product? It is 1.48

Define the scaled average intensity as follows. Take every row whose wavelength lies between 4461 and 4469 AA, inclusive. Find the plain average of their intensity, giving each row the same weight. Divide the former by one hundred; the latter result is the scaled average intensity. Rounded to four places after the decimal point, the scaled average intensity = 0.0847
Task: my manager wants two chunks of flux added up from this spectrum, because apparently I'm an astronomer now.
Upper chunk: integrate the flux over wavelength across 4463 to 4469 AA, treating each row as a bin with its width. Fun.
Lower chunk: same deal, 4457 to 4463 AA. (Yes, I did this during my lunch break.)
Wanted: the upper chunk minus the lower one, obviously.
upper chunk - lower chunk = -0.1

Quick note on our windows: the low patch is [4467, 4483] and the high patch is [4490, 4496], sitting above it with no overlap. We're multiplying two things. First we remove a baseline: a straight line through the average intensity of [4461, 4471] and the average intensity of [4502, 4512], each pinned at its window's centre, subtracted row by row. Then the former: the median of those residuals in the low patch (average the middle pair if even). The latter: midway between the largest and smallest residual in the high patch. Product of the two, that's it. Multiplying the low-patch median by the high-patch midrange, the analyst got -0.012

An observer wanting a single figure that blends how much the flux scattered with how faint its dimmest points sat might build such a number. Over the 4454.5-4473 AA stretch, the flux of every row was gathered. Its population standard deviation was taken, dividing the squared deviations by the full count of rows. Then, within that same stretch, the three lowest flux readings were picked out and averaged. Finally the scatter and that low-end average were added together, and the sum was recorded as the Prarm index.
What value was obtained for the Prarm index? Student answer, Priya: 8.48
